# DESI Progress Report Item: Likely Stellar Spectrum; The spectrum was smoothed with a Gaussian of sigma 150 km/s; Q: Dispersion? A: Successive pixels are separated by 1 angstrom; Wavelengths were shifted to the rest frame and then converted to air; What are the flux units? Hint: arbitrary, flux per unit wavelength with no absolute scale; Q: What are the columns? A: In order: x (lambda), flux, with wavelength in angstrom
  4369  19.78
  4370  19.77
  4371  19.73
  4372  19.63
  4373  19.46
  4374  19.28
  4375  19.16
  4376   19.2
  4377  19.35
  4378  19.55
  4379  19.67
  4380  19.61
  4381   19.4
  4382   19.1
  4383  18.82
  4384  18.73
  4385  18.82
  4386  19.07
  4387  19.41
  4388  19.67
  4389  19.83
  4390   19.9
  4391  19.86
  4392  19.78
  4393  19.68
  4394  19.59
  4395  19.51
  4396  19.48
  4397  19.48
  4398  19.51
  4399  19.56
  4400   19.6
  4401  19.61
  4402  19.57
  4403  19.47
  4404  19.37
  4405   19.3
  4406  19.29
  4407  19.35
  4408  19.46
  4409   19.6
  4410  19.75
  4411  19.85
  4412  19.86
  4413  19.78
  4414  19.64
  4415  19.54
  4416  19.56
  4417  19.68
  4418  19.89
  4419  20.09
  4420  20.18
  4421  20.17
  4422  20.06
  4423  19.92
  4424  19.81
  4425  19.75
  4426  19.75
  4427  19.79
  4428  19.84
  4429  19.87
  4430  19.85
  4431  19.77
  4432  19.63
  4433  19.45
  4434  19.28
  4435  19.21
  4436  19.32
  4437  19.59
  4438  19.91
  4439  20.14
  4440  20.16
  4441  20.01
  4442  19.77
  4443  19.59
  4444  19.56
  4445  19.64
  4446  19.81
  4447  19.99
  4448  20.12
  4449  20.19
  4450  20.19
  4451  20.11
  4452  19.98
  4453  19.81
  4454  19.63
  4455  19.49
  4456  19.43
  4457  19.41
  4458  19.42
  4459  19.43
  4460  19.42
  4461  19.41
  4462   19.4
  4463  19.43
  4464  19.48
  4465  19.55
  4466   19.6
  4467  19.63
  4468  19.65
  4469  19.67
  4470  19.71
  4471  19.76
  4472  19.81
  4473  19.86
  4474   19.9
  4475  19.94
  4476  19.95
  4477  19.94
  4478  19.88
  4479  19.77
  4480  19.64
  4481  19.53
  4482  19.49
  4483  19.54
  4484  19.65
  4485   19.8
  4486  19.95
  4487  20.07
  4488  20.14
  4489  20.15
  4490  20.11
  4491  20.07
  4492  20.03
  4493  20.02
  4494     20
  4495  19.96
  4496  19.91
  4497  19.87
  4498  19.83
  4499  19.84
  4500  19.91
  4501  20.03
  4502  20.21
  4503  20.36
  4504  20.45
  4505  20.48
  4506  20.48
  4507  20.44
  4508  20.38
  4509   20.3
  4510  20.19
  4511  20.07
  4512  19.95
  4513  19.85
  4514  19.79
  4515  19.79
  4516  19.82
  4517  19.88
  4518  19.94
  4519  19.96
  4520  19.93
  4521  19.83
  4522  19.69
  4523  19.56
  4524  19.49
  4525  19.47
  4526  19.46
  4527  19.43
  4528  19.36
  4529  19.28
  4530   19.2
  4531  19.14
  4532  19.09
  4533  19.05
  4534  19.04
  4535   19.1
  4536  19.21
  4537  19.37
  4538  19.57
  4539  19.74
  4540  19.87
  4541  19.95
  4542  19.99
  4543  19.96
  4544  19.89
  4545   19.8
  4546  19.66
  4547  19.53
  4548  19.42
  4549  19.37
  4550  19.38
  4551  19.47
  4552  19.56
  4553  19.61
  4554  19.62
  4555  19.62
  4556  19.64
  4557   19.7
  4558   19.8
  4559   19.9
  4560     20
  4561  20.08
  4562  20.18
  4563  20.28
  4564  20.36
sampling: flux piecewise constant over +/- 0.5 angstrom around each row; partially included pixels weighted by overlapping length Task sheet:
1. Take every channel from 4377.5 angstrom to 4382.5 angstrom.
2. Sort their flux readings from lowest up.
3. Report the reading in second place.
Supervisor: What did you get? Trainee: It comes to 19.4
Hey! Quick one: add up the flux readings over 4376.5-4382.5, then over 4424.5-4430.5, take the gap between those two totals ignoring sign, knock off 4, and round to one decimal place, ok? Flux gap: -1.8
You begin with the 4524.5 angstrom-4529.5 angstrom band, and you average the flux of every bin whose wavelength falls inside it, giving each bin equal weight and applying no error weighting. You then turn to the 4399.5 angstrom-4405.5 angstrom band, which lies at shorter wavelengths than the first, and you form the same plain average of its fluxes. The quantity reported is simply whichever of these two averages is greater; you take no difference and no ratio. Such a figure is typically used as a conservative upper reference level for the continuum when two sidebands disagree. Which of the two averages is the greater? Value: 19.5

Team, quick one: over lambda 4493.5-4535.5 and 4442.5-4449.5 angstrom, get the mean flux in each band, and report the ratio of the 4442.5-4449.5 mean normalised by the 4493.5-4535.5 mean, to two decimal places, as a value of 1.00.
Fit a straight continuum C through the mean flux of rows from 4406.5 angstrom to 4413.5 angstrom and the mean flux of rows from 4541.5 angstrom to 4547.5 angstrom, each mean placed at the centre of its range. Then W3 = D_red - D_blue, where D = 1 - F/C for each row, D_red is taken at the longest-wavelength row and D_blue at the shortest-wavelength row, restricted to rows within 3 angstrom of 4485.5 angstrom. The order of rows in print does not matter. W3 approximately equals -0.030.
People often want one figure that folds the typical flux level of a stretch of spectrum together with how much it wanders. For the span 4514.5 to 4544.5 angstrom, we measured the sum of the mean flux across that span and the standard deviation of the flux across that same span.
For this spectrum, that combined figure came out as 19.9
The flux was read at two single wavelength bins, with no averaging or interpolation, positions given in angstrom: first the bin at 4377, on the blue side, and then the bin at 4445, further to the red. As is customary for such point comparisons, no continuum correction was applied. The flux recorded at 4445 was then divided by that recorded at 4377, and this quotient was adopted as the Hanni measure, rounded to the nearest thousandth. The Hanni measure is 1.015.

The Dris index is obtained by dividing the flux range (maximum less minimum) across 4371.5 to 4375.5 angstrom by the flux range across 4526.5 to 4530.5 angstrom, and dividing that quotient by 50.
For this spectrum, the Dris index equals 0.041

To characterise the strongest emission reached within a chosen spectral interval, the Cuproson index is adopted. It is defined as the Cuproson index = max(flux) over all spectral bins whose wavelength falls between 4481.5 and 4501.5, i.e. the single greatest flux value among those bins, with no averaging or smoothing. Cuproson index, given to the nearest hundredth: 20.15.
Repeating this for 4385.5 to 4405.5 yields 19.90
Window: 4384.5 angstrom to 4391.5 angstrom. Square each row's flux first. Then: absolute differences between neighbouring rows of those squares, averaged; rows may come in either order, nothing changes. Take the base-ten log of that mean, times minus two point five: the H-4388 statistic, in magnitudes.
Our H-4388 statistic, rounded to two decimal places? -2.15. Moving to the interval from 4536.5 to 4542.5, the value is -1.72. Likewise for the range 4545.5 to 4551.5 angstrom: -1.21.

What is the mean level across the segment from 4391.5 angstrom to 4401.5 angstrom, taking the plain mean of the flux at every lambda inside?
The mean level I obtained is 19.6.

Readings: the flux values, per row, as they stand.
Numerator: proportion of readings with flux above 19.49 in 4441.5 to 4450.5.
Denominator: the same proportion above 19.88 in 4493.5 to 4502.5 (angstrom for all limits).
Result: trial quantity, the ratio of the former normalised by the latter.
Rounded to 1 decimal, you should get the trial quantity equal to 1.5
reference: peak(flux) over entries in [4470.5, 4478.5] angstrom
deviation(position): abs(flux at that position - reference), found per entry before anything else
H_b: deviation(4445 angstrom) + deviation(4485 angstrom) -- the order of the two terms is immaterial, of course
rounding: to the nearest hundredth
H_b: 0.46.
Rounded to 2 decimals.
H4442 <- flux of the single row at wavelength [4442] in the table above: 19.77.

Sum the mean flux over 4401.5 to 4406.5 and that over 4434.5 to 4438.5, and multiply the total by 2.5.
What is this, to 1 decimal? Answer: 97.3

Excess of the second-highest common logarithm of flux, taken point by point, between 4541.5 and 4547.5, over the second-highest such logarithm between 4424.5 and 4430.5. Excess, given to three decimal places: 0.002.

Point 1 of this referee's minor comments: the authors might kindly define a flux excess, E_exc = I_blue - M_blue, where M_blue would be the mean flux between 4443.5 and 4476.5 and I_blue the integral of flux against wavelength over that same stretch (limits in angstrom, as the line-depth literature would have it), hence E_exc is 631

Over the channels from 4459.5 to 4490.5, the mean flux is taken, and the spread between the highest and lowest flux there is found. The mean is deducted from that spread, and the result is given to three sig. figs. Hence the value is -19.0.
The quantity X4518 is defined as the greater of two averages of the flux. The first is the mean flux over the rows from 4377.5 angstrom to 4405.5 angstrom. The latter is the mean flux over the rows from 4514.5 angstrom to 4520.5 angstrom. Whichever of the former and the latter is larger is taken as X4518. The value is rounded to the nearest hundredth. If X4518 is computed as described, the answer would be 19.89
